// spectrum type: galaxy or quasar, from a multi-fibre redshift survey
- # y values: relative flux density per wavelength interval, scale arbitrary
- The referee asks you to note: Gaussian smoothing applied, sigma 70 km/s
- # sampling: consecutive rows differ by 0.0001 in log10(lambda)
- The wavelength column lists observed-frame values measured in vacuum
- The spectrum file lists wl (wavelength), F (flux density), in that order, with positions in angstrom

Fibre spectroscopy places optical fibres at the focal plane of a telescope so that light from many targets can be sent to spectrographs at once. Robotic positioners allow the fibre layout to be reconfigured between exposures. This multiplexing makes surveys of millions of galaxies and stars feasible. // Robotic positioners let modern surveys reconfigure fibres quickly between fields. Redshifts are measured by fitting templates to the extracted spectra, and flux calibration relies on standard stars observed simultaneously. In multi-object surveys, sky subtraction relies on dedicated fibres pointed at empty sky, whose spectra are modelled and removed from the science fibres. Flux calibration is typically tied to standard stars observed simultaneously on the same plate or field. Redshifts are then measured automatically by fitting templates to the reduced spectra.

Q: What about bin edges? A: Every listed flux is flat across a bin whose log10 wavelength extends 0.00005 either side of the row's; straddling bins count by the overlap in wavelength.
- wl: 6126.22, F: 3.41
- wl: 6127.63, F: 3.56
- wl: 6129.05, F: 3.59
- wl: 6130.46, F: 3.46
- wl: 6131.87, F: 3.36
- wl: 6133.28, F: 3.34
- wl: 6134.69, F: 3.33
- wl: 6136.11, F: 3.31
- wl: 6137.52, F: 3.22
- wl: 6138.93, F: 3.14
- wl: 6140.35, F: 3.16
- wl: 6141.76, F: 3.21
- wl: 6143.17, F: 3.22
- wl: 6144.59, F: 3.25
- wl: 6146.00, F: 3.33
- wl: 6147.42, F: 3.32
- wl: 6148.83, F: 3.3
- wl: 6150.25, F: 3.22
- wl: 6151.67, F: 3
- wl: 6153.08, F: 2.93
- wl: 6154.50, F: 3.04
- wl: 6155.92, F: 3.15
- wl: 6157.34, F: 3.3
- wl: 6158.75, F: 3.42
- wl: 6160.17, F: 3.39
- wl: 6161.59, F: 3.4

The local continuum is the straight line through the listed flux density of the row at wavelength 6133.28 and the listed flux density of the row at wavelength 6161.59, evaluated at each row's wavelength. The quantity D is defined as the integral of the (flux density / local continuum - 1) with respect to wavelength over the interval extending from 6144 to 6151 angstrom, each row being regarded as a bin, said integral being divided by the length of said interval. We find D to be -0.03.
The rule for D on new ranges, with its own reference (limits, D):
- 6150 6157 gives -0.09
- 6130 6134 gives 0.01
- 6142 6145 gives -0.04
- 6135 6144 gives -0.04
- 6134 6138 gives -0.02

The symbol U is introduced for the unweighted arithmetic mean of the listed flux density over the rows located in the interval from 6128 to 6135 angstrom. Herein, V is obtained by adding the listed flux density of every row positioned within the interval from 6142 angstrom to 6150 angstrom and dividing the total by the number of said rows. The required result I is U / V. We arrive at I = 1.04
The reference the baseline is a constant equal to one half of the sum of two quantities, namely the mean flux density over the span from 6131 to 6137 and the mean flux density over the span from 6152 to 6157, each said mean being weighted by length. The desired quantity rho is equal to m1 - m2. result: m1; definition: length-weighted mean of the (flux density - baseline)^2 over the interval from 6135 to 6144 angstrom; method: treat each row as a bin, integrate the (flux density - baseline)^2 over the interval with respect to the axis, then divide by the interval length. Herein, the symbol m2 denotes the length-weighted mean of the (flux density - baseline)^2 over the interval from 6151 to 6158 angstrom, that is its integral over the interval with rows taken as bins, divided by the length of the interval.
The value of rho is -0.025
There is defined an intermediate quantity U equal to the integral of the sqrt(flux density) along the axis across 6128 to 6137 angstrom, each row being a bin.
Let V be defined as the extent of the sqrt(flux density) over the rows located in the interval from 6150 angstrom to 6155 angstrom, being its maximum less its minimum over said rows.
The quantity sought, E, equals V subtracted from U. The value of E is 16.5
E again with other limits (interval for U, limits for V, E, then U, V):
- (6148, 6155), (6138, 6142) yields 12.3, 12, 0.020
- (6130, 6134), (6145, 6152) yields 7.3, 7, 0.093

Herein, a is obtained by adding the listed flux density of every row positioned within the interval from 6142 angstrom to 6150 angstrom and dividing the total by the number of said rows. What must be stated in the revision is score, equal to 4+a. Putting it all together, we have 7.28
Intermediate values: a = 3.28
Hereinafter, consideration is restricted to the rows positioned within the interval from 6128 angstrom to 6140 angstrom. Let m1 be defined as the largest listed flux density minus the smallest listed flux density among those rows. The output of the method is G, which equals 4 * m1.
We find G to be 1.8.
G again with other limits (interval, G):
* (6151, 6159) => 2.0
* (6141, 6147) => 0.5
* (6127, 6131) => 0.5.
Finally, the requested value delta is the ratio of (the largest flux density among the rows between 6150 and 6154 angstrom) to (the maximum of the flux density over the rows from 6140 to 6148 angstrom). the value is 0.97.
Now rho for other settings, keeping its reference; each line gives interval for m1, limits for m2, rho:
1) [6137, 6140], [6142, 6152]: -0.009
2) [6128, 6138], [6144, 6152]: 0.034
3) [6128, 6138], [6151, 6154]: -0.005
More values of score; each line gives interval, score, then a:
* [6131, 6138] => 7.31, 3.31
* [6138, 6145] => 7.20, 3.20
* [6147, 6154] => 7.15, 3.15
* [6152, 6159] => 7.17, 3.17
